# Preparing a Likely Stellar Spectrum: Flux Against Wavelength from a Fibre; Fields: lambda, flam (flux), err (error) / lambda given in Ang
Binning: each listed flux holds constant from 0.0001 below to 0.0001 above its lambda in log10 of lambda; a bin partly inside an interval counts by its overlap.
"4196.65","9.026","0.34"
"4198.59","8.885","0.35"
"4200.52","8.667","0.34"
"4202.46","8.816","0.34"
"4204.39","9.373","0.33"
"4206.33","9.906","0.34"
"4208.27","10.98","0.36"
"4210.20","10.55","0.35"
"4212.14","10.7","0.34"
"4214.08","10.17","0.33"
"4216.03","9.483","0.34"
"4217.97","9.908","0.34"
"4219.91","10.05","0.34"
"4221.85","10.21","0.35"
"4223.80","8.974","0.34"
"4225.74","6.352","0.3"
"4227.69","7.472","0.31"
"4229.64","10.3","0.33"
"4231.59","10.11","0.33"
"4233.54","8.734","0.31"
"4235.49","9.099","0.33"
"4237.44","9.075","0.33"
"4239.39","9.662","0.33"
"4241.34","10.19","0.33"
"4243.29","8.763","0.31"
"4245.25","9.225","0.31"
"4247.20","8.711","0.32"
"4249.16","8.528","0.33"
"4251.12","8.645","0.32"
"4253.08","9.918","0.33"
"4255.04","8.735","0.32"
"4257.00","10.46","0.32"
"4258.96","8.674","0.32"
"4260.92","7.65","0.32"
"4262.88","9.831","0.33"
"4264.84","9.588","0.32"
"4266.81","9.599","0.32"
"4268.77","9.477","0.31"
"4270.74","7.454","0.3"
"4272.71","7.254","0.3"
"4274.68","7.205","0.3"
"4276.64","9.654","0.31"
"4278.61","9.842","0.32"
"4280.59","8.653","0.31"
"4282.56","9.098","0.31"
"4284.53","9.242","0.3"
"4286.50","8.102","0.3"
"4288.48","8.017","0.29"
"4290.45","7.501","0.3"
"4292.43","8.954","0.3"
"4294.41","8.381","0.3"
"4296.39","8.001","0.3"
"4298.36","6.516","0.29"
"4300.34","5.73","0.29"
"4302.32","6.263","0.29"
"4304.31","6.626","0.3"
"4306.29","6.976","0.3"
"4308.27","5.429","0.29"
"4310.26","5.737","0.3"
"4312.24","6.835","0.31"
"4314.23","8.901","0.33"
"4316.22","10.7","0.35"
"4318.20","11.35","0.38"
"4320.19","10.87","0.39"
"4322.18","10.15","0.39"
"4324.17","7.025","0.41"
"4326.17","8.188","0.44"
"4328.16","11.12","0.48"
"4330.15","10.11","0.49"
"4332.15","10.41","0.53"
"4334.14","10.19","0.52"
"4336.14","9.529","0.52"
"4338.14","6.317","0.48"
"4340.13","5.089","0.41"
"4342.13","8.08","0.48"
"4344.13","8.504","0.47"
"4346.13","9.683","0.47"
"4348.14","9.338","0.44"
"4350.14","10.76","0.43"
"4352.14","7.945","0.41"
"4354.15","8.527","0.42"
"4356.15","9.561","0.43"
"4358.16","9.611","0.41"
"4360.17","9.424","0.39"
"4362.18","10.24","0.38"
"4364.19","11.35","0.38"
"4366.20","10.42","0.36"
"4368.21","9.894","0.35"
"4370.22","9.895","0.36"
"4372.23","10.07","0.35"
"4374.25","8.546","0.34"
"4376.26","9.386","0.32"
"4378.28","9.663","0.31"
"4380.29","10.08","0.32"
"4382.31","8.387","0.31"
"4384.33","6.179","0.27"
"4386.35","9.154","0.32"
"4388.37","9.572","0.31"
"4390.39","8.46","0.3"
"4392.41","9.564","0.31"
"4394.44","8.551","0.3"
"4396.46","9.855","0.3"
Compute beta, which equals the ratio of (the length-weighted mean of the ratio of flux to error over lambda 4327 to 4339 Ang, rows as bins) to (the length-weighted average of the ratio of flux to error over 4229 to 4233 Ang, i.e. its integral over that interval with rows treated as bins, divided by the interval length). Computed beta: 0.63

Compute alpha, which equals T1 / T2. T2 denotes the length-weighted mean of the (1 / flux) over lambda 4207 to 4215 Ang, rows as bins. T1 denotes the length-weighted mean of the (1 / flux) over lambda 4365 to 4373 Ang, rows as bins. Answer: 1.05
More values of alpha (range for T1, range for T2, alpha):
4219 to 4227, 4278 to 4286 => 1.07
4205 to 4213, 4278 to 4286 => 0.87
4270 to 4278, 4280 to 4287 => 1.12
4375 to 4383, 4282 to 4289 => 0.92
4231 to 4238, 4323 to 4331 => 0.96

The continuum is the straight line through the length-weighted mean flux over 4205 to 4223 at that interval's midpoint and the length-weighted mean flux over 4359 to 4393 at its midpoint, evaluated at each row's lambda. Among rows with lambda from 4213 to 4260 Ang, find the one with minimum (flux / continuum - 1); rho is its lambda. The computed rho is 4225.74 Ang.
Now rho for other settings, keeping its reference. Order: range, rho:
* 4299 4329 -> 4308.27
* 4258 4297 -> 4274.68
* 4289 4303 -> 4300.34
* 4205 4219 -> 4216.03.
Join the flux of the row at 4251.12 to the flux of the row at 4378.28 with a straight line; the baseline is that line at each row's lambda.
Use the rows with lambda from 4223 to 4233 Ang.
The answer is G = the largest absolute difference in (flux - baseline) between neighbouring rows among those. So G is 2.8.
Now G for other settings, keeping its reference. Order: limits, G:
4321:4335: 3.1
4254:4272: 2.2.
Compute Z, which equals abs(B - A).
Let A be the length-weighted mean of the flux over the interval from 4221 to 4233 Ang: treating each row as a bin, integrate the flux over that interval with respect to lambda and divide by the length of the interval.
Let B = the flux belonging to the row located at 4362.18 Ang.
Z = 1.4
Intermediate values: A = 8.9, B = 10.24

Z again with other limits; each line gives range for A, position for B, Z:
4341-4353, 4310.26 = 3.3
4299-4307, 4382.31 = 2.0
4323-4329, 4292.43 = 0.2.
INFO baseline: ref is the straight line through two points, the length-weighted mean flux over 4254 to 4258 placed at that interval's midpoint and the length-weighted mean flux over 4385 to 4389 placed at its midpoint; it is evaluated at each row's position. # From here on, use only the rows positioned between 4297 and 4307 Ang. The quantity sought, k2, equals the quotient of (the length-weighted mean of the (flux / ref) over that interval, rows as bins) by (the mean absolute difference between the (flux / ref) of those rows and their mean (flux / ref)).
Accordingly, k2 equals 19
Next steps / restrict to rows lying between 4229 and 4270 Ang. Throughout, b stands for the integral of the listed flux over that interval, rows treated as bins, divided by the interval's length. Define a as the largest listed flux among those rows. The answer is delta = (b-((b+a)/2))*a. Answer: -6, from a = 10.46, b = 9.27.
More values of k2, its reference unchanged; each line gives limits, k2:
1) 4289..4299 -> 11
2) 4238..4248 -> 19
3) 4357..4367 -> 18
